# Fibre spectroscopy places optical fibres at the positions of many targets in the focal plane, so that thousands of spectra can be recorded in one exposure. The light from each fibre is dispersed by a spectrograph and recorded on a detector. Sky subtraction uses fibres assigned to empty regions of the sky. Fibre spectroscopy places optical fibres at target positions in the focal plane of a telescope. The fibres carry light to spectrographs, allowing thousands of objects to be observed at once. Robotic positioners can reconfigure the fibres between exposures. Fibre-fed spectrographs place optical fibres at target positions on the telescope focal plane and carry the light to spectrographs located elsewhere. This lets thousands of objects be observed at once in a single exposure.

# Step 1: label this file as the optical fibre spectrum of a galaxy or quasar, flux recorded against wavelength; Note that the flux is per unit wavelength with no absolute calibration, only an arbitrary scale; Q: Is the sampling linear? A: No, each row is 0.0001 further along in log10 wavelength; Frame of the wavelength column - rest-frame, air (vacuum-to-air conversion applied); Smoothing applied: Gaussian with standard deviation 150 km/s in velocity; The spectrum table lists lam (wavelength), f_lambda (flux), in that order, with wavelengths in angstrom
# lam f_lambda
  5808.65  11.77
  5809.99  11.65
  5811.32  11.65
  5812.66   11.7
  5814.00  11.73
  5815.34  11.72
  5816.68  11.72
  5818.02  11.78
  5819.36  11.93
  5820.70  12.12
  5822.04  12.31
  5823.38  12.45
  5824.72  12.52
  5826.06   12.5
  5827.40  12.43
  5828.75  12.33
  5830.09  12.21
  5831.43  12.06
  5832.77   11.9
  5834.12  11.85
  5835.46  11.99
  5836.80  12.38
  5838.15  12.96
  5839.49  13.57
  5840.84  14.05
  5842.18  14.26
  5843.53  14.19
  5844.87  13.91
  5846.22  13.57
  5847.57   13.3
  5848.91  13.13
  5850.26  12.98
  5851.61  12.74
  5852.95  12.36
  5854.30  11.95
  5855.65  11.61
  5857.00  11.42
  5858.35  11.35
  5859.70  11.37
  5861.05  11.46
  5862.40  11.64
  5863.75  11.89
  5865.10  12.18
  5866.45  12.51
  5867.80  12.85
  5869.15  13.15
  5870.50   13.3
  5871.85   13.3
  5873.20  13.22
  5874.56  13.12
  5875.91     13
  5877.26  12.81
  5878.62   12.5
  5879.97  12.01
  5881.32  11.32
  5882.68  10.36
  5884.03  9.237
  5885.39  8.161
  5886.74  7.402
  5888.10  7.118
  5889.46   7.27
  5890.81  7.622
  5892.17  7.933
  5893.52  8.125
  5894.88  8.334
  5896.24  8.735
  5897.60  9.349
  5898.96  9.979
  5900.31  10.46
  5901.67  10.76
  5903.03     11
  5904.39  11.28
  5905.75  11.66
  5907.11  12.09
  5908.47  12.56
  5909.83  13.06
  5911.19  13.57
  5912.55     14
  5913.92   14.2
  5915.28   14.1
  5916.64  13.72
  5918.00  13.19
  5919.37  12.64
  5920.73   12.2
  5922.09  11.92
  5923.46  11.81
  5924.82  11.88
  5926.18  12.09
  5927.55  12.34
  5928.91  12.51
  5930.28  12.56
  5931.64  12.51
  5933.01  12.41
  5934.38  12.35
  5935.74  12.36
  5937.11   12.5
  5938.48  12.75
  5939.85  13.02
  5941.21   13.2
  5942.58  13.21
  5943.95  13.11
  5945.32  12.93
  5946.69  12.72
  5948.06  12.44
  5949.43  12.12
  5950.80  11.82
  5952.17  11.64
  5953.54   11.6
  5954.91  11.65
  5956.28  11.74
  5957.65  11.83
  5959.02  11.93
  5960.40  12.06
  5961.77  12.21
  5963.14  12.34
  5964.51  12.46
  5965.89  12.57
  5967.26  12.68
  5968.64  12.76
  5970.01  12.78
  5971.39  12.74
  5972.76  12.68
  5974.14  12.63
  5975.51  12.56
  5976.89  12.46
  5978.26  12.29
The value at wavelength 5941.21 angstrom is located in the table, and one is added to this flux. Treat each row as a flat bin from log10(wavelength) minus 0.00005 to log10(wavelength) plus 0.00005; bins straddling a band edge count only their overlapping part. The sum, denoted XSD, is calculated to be 14.2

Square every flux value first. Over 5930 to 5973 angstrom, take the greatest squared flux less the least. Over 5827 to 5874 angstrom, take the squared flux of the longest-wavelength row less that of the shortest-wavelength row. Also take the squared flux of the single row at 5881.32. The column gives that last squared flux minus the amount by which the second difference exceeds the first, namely 148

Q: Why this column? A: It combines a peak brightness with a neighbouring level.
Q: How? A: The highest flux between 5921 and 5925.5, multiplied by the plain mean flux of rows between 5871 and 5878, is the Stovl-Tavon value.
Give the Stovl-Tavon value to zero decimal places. 156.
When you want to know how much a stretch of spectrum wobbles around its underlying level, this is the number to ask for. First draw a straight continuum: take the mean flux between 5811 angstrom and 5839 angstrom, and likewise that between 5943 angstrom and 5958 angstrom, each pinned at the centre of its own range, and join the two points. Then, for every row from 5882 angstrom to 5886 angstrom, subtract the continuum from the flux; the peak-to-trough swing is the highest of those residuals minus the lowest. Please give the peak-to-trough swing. 2.20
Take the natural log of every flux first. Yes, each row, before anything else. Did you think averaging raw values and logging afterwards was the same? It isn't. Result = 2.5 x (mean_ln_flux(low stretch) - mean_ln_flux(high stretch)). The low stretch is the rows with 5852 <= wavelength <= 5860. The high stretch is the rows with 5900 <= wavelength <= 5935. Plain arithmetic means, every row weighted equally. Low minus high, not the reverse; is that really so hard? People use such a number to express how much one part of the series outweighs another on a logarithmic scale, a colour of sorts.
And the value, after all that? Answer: -0.1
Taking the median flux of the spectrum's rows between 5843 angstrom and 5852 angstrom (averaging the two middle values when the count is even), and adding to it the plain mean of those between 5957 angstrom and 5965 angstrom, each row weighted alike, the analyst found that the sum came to 25.4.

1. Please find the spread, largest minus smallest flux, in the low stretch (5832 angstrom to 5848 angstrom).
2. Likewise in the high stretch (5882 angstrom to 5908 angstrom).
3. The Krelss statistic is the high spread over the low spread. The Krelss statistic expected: 2.06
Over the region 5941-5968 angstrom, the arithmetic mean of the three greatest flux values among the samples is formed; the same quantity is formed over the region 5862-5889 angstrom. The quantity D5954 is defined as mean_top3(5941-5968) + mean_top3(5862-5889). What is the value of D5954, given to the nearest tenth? 26.4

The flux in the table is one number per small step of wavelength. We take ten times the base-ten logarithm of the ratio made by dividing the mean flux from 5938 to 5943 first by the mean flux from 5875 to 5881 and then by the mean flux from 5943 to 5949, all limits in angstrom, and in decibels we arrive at -10.9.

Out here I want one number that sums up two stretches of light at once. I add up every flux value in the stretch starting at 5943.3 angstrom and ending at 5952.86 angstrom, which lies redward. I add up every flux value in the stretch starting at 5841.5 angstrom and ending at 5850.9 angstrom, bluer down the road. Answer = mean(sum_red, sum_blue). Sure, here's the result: 91.1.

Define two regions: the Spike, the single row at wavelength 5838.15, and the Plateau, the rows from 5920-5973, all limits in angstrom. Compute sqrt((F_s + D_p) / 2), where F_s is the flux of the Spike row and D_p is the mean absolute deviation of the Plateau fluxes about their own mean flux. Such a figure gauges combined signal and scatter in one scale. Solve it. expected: 2.58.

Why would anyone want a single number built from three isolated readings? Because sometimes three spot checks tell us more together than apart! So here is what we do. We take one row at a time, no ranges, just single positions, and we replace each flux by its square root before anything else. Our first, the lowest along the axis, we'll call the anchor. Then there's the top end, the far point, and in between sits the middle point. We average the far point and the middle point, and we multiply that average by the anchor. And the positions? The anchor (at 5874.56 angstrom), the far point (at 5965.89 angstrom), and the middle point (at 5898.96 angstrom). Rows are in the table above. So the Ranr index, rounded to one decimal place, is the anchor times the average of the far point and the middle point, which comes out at 12.1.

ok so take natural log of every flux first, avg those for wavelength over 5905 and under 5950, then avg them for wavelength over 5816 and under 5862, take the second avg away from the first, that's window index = 0.02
